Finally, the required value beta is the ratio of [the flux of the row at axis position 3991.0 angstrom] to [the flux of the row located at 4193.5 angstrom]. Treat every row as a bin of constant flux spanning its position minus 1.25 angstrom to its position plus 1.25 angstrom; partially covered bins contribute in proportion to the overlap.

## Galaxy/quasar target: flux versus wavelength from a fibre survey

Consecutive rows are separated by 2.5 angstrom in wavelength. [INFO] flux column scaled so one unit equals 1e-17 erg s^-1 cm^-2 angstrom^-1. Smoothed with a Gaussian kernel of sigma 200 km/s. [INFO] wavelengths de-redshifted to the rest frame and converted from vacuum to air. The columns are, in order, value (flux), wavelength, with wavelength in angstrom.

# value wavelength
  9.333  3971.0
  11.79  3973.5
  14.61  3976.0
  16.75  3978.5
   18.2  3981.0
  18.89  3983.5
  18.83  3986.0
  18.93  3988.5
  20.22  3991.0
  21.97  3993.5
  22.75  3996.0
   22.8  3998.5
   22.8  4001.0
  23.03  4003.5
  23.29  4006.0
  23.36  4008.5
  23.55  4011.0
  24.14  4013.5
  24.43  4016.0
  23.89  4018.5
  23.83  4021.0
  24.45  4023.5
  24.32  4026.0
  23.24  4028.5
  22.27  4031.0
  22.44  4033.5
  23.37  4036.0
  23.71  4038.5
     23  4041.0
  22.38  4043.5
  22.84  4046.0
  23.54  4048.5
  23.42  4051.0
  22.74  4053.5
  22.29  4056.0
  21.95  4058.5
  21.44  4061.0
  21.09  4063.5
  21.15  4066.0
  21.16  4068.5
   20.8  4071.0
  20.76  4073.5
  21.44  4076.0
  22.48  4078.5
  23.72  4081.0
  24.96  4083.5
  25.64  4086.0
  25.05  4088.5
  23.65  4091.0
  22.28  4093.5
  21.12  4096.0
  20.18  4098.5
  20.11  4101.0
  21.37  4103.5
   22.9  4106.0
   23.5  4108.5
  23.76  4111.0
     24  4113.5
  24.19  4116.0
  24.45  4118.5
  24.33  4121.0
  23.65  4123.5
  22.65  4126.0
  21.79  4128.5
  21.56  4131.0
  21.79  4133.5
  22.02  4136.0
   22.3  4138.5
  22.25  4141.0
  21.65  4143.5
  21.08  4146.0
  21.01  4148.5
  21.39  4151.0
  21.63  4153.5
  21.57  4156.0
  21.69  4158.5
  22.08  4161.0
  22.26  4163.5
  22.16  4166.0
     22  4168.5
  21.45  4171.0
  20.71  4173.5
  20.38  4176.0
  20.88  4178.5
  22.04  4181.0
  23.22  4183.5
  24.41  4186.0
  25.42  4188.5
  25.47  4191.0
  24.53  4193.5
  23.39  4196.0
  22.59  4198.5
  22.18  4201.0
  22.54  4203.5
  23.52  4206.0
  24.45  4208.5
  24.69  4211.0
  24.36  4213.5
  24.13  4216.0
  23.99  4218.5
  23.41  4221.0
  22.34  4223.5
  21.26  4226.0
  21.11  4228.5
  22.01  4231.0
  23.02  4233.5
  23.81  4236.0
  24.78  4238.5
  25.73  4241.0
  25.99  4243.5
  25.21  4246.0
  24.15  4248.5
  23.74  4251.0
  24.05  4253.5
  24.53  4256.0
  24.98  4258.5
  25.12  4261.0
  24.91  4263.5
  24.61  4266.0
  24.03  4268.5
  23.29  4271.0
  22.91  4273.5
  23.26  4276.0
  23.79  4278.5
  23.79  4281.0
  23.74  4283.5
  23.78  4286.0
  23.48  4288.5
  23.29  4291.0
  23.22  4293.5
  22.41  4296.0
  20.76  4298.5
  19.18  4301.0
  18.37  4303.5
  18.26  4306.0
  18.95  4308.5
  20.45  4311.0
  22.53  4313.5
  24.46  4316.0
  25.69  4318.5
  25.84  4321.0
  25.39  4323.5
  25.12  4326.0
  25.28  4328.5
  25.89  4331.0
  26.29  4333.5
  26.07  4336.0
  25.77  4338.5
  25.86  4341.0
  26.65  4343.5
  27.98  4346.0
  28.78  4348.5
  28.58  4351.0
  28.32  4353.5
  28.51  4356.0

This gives 0.82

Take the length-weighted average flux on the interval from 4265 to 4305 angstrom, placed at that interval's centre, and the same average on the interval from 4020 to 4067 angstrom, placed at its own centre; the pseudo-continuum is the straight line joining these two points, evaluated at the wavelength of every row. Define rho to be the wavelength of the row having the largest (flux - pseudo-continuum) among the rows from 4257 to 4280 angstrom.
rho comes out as 4261.0 angstrom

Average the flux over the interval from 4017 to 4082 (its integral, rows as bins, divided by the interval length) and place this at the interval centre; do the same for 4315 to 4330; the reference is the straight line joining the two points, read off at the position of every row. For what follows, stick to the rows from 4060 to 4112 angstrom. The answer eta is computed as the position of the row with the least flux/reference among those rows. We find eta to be 4101.0 angstrom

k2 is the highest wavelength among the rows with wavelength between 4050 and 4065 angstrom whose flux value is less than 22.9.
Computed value 4063.5 angstrom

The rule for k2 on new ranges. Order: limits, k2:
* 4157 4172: 4171.0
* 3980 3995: 3993.5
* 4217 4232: 4231.0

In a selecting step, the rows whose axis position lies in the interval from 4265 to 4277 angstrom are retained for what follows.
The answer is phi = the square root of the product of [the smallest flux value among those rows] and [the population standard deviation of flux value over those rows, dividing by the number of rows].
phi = 3.8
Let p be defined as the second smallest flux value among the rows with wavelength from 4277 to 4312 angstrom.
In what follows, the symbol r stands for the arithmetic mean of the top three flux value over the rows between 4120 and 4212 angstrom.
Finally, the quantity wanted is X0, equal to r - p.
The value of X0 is 6.8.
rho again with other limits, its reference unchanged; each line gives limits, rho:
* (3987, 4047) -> 4023.5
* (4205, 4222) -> 4211.0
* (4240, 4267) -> 4243.5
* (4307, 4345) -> 4343.5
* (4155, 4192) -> 4191.0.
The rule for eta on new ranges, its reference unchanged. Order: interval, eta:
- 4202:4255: 4228.5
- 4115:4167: 4148.5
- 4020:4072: 4071.0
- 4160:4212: 4176.0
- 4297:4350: 4306.0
